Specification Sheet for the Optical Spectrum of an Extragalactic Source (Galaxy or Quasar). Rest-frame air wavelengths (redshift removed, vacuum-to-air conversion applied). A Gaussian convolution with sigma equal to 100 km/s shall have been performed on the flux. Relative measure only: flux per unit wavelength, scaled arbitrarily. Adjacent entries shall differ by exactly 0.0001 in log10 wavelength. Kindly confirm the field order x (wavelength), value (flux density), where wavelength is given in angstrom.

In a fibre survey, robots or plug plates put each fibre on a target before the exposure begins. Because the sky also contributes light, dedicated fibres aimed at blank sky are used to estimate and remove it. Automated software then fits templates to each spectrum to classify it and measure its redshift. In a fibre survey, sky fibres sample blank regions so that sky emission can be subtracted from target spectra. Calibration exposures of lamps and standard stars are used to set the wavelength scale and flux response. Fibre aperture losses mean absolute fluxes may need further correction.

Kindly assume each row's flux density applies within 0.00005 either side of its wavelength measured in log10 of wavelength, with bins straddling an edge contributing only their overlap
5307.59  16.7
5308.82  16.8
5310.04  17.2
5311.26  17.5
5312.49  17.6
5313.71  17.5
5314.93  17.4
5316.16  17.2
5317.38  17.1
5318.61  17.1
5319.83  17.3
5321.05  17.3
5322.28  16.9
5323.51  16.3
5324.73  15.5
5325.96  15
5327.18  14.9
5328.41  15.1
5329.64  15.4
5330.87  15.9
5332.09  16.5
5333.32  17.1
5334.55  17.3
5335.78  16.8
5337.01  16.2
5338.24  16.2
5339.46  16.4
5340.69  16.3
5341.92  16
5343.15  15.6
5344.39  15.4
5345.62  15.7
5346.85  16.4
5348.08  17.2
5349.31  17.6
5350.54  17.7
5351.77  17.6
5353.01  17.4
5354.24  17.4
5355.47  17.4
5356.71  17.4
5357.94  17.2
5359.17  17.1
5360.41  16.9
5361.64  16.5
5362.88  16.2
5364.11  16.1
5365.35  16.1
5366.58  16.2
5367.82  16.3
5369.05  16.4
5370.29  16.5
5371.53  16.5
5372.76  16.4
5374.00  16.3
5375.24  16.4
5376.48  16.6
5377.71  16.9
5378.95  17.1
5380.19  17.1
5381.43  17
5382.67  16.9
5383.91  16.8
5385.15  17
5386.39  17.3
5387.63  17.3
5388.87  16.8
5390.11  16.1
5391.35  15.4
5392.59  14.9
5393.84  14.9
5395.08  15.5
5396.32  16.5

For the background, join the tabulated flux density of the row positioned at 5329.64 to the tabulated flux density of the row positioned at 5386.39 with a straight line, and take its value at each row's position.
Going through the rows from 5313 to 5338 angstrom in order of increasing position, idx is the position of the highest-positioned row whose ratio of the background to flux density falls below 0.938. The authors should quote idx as 5335.78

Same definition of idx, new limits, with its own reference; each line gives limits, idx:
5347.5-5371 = 5356.71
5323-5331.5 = 5323.51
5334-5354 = 5353.01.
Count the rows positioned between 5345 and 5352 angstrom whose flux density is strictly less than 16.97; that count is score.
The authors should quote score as 2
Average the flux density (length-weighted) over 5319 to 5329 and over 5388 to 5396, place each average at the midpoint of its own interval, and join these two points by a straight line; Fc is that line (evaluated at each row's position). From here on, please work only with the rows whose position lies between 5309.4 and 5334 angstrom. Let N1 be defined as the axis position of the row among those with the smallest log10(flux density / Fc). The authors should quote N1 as 5327.18 angstrom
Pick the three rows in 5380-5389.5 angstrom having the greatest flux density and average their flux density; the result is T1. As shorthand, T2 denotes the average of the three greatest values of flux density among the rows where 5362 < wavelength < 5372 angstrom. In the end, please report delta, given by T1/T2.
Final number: 1.05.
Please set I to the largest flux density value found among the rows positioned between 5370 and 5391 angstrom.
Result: 17.3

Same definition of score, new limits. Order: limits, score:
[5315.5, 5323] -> 1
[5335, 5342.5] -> 6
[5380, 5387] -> 2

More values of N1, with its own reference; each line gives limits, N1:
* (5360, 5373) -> 5364.11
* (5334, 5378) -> 5344.39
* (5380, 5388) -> 5383.91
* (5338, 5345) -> 5344.39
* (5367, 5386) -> 5367.82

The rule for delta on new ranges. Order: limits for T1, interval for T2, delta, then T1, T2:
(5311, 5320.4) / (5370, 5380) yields 1.04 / 17.5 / 16.9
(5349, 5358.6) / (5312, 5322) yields 1.01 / 17.6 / 17.5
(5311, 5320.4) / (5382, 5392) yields 1.02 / 17.5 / 17.2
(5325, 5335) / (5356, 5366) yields 0.98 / 17.0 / 17.2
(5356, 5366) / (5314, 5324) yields 0.99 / 17.2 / 17.3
